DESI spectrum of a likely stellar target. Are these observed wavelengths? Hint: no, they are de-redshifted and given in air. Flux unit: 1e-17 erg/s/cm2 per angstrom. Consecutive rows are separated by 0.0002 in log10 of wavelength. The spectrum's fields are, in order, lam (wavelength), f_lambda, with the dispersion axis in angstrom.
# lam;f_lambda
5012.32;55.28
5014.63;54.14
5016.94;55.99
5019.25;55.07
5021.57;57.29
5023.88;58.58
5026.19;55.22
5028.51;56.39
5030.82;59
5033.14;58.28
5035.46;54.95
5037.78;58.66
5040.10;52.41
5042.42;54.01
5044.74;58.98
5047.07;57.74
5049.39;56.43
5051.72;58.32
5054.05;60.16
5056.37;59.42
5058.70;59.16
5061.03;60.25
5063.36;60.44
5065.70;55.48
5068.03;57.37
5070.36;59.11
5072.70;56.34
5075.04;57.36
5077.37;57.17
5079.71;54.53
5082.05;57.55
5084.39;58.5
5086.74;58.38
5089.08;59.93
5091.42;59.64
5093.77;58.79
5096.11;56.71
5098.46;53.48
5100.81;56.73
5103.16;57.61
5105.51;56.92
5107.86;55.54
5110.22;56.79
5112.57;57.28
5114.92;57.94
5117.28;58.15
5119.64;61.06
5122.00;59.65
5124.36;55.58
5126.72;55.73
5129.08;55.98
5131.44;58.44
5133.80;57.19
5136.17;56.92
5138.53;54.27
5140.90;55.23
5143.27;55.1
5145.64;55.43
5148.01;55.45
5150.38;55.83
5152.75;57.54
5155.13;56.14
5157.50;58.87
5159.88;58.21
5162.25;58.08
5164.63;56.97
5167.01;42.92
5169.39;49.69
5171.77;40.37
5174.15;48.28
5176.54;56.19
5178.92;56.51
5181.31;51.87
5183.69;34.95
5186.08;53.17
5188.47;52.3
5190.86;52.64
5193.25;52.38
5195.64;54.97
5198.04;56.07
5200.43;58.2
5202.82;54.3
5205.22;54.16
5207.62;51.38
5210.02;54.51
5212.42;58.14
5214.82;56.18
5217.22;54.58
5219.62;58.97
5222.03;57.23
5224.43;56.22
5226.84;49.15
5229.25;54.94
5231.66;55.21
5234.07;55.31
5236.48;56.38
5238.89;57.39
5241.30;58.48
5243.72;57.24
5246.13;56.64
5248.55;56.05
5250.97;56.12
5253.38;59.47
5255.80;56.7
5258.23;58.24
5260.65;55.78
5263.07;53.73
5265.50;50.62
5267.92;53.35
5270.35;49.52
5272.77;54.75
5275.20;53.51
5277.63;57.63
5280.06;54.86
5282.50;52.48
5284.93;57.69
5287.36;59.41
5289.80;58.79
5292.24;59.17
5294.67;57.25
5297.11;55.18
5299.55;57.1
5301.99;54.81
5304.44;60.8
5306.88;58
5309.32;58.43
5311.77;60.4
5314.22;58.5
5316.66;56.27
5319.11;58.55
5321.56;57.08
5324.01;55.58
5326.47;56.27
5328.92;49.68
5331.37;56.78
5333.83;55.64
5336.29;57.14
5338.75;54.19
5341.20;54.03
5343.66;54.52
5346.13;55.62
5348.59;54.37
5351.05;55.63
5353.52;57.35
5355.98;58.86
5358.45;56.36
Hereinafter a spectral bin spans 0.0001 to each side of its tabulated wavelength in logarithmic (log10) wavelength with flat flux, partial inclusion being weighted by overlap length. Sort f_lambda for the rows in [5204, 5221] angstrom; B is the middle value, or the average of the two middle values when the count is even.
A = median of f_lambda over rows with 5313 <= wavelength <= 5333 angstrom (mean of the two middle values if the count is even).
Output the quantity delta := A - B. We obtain 1.9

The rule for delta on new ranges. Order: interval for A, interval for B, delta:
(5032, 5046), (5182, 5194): 4.2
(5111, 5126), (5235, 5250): 1.1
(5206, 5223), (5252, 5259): -2.1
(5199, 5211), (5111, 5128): -3.6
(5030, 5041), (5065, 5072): 0.9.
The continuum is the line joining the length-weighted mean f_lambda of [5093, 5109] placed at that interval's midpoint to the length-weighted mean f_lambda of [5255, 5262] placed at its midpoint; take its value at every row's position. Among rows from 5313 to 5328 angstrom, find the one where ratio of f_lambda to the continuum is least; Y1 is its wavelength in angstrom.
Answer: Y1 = 5324.01 angstrom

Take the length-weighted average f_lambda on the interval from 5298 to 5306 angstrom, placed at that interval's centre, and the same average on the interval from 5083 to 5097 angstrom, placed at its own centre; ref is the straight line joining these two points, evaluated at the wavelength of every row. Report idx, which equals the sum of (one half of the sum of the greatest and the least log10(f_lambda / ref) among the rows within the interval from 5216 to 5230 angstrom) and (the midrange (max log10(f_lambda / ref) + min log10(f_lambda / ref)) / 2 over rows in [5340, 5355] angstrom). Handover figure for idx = -0.044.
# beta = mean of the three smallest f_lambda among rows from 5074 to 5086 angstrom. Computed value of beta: 56.4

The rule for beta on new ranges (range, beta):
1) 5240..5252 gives 56.3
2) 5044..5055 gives 57.5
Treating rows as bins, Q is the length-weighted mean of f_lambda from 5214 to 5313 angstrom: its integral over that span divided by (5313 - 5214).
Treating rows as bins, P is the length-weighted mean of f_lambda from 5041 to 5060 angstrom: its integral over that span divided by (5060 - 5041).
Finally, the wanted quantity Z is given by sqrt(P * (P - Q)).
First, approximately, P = 58.0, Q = 56.2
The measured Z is 10.2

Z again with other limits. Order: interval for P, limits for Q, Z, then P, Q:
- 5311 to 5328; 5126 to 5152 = 8.6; 57.3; 56.0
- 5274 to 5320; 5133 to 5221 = 14.0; 57.3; 53.9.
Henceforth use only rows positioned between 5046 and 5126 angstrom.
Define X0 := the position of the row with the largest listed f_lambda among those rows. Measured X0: 5119.64 angstrom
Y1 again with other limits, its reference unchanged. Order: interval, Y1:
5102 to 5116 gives 5107.86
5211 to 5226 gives 5217.22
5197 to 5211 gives 5207.62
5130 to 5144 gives 5138.53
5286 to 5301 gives 5297.11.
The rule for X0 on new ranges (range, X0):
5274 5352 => 5304.44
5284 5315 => 5304.44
